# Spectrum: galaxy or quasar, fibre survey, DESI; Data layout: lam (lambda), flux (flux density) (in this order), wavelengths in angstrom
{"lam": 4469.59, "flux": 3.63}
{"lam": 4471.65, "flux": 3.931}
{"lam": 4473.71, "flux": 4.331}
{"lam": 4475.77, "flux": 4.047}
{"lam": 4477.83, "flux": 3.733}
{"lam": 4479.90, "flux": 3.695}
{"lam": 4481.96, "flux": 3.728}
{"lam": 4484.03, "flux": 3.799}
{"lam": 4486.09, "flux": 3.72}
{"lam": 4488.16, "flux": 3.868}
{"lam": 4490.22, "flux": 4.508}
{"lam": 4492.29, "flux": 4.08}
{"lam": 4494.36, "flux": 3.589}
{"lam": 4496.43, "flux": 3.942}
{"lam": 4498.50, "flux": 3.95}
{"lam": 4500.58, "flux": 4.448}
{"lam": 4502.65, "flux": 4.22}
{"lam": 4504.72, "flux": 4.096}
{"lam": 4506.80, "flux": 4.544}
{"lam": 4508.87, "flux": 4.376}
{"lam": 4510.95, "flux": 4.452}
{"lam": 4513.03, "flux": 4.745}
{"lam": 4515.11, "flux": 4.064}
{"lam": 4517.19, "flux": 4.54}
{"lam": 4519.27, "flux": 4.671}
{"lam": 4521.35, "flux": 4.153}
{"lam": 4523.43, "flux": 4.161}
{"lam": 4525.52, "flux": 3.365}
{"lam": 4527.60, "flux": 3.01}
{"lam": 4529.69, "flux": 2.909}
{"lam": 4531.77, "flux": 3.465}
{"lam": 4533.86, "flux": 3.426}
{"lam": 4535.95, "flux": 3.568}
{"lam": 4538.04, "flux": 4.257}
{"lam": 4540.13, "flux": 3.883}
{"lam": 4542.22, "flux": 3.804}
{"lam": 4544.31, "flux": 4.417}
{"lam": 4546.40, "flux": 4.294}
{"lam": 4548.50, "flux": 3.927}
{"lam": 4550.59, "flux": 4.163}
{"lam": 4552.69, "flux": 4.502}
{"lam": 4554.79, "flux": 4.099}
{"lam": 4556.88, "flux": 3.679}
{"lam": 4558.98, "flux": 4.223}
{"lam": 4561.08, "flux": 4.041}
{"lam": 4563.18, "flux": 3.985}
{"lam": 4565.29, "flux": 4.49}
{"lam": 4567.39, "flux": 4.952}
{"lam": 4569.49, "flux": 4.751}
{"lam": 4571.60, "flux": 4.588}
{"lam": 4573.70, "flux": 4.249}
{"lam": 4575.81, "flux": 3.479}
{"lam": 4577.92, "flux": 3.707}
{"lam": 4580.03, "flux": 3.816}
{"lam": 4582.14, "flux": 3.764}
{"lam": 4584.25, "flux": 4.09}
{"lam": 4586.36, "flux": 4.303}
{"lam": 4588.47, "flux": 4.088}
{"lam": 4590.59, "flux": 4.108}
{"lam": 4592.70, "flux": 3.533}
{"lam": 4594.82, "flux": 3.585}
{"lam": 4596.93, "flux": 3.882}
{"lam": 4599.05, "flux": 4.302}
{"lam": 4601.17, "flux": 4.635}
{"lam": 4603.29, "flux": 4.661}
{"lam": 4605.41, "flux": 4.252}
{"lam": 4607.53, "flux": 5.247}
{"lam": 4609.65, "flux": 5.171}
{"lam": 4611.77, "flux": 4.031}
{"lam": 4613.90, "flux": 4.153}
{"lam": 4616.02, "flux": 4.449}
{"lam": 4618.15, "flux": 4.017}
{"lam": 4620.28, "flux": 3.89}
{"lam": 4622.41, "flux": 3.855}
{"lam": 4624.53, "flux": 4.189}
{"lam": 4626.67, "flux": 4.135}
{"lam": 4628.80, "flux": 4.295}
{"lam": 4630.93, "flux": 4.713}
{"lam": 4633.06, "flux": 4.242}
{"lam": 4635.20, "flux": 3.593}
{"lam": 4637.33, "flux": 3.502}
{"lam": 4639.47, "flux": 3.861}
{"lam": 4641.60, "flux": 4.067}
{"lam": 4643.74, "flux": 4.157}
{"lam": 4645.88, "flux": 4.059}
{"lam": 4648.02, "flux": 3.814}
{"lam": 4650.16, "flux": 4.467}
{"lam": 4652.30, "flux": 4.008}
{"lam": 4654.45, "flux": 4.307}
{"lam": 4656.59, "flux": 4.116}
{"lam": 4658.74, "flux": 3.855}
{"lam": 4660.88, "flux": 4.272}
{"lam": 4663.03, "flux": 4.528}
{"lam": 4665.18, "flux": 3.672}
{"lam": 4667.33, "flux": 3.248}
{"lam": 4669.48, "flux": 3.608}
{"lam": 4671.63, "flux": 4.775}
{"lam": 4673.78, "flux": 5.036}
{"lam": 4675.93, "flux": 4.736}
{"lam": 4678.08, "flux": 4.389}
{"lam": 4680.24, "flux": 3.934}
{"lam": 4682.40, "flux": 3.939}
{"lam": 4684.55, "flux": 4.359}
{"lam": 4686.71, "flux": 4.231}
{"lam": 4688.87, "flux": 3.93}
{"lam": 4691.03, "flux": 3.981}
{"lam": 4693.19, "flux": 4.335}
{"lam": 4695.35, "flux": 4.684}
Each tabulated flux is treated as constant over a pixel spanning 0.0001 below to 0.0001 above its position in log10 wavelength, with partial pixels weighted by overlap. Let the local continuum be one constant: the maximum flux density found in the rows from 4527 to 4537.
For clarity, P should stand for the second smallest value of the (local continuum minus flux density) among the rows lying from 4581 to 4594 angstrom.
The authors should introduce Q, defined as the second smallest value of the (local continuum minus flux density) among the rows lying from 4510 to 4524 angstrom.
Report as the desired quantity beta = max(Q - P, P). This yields -0.54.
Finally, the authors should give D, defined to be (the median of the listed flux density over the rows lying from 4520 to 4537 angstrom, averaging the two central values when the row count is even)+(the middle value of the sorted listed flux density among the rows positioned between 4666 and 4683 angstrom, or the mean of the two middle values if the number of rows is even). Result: 7.61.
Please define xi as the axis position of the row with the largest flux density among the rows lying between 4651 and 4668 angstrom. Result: 4663.03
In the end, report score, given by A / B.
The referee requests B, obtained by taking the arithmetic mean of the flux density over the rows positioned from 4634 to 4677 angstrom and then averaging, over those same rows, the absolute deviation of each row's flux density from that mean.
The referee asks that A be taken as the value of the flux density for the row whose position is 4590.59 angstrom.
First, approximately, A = 4.108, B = 0.364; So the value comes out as 11.3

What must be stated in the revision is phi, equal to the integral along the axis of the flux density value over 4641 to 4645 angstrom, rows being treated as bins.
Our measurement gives 16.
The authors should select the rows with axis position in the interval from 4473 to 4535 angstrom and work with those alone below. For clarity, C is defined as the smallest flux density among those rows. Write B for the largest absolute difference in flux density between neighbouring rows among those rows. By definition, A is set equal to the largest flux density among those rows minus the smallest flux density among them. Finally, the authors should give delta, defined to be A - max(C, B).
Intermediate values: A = 1.8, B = 0.80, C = 2.909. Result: -1.1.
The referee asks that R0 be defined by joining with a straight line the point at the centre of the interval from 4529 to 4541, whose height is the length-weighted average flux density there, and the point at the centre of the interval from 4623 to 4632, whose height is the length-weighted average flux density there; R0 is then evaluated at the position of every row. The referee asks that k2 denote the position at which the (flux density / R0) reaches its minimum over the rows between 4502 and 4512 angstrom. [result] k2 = 4504.72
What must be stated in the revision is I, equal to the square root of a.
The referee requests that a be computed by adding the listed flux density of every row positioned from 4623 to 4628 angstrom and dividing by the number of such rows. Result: 2.04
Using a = 4.2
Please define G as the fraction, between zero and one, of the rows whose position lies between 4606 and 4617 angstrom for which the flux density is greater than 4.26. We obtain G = 0.60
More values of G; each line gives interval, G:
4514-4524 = 0.40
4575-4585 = 0.00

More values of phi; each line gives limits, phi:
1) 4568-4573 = 23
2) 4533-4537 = 14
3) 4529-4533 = 13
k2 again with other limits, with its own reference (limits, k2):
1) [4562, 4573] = 4563.18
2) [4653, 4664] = 4658.74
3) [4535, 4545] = 4535.95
